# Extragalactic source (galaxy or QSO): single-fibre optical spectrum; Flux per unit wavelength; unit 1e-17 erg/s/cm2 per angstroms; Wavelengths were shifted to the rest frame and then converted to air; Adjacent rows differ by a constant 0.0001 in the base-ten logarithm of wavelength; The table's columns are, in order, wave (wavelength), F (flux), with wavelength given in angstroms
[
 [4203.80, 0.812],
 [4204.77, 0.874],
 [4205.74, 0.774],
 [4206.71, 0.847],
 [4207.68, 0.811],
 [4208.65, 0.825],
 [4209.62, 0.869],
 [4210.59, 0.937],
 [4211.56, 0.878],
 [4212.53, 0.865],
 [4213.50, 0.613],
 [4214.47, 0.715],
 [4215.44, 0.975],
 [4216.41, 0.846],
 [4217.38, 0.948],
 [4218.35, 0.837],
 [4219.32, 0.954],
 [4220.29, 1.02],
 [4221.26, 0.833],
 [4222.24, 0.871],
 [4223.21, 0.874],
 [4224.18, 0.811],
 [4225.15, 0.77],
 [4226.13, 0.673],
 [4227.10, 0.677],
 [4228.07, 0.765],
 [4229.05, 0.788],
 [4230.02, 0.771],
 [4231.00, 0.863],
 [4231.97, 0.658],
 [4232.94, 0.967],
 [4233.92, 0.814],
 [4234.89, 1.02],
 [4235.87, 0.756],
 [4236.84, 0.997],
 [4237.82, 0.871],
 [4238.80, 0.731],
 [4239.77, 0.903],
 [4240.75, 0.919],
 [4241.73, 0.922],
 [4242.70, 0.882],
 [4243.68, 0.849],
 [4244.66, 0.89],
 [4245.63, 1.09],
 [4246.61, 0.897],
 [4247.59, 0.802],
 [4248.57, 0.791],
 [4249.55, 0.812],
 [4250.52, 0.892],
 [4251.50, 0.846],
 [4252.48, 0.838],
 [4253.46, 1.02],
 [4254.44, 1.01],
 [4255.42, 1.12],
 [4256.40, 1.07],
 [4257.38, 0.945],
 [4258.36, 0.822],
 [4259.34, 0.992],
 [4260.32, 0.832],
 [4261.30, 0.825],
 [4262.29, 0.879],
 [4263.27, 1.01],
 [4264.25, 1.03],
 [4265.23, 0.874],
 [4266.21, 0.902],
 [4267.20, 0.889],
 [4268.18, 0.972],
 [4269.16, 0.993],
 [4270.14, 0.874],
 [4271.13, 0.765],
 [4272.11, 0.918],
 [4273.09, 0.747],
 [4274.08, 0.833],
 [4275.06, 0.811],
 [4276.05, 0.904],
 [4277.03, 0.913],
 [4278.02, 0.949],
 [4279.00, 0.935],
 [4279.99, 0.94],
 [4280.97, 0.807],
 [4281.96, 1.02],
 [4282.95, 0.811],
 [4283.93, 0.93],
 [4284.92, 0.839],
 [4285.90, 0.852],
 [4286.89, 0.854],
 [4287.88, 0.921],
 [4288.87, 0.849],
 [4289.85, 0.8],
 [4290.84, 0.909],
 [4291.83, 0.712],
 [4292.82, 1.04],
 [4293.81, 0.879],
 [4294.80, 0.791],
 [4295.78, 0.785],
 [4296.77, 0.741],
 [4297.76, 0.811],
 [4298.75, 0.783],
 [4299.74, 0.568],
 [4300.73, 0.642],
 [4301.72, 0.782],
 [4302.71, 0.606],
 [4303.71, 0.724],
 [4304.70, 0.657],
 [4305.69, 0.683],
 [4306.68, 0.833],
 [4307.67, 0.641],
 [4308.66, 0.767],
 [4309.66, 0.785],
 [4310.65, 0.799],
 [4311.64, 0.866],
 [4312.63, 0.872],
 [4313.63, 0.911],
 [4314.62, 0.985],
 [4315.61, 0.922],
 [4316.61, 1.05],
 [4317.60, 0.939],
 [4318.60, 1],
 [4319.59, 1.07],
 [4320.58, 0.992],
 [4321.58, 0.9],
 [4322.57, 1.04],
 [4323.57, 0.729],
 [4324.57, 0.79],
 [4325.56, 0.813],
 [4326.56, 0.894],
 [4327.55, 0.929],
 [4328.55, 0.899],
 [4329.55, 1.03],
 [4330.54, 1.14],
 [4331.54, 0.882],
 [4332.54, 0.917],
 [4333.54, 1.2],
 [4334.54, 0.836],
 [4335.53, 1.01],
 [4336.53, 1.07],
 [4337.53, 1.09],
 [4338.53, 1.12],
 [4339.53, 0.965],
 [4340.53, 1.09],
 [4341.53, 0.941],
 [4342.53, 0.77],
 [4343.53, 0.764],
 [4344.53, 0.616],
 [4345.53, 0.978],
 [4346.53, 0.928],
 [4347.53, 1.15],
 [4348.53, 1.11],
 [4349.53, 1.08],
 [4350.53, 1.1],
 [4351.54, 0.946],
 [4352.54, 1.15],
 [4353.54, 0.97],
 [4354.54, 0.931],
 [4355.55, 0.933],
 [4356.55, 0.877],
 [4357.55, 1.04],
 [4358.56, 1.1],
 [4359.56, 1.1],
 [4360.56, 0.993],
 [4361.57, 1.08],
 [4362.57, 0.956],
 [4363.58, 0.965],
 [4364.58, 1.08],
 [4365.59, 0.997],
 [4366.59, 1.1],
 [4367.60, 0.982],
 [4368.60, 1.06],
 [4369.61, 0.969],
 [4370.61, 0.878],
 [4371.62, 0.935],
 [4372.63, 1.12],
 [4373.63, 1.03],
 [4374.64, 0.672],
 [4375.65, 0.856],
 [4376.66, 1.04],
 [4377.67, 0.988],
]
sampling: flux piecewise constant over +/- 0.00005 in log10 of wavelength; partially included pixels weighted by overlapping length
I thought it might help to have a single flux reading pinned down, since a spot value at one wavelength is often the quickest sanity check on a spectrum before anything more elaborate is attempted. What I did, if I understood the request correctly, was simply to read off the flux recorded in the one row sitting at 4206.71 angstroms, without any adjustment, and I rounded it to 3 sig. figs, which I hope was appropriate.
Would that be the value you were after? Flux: 0.847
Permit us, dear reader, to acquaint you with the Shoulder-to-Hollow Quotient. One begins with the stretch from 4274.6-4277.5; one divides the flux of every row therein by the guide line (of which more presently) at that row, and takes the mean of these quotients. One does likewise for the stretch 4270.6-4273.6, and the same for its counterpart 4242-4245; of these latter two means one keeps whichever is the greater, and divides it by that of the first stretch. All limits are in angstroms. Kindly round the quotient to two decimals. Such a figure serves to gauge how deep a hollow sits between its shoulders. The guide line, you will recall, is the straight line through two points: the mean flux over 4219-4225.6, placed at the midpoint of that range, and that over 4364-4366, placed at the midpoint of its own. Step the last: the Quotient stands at 1.04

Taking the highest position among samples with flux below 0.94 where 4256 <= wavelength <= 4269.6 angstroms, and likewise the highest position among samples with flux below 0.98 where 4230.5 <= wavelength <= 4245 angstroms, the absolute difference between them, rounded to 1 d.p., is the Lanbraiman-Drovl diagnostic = 22.5 angstroms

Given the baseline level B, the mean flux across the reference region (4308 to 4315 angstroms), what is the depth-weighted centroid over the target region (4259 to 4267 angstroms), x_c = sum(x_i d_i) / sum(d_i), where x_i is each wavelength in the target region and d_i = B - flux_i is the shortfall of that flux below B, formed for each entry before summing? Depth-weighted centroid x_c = 4263.1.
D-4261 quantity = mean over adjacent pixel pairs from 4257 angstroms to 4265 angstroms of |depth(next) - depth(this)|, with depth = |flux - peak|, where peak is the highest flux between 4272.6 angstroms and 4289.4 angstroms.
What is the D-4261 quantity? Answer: 0.092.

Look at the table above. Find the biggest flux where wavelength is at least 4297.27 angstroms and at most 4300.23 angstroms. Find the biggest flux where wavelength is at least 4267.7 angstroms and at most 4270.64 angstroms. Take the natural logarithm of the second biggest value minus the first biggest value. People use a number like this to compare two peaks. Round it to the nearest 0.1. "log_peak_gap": -1.7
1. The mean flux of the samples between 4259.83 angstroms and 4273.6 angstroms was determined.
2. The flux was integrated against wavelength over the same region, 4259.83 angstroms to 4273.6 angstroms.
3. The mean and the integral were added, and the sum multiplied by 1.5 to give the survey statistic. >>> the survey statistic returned 19.8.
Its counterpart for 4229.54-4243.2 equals 19.0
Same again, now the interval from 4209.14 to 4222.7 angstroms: 19.0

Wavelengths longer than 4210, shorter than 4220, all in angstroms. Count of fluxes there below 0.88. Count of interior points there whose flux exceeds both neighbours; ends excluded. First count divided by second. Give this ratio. 3.0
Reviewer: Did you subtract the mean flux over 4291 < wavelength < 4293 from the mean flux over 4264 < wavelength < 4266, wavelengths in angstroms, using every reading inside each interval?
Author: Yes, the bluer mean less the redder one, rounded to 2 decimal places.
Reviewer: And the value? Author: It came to 0.08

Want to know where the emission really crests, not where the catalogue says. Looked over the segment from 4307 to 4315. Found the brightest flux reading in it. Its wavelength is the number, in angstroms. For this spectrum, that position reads 4314.62 angstroms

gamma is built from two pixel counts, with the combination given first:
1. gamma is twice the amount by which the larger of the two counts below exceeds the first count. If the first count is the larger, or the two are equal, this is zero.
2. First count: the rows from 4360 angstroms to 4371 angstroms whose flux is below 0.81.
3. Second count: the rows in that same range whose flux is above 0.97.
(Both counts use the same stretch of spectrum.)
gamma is 14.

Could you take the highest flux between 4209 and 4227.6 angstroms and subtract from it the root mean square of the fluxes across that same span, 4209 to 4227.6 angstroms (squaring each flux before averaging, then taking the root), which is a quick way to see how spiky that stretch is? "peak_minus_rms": 0.173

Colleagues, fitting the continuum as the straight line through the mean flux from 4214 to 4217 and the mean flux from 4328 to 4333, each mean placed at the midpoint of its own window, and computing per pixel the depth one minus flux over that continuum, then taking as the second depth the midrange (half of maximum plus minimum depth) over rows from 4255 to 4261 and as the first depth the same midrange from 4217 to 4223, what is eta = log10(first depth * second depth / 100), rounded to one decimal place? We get -4.1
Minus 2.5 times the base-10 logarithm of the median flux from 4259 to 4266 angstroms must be 0.14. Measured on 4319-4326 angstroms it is 0.11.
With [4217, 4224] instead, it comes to 0.15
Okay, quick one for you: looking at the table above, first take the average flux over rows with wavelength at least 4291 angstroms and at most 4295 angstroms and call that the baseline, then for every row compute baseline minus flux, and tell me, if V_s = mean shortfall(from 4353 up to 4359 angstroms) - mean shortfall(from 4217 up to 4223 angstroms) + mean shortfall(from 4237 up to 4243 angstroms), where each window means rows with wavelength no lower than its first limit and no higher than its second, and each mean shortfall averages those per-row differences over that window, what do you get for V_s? -0.08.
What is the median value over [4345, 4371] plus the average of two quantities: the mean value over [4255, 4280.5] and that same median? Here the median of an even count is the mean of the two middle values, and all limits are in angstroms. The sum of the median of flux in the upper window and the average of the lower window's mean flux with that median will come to 1.95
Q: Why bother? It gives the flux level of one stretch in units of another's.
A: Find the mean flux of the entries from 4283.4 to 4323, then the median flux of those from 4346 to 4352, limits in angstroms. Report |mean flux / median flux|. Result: 0.77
